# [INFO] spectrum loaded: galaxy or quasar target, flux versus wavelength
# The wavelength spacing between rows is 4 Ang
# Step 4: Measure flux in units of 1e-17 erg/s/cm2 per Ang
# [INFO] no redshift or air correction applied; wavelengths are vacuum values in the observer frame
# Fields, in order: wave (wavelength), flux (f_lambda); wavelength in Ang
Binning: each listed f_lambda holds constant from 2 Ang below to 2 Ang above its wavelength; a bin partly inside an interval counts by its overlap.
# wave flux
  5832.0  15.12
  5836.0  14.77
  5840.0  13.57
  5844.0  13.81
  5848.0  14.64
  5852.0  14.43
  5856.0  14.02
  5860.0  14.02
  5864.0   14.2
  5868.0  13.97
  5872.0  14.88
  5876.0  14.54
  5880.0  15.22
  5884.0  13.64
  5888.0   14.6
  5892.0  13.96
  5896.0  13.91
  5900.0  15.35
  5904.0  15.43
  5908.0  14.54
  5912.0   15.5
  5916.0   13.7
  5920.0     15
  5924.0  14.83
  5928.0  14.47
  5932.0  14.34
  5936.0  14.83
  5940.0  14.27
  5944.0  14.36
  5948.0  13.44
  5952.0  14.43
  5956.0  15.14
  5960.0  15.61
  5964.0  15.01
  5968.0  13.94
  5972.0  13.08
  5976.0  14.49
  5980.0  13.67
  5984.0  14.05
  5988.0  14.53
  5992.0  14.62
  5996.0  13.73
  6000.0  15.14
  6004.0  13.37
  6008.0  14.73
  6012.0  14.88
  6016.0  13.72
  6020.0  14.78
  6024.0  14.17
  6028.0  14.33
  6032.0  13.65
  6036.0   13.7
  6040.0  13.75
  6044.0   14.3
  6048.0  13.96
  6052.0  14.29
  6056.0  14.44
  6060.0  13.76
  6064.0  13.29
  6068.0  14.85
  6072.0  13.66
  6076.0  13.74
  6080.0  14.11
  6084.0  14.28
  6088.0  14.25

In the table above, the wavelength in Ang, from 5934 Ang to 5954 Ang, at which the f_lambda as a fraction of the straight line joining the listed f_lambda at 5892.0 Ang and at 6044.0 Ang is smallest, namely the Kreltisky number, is 5948.0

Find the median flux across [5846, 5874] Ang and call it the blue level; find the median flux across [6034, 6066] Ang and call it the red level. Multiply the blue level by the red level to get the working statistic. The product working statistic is 196.8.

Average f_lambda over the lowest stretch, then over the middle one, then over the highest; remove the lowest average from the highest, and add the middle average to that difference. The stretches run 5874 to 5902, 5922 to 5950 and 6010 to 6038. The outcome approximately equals 14.1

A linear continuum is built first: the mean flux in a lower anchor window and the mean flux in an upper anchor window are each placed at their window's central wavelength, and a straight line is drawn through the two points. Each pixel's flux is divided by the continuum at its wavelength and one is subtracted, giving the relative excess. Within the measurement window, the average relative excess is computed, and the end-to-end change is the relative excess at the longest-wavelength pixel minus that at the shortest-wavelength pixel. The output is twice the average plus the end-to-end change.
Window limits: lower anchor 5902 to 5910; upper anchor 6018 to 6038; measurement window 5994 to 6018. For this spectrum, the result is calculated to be 0.01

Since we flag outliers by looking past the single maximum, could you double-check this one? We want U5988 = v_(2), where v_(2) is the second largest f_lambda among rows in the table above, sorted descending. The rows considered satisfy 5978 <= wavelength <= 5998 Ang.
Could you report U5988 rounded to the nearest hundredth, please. 14.53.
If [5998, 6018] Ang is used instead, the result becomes 14.88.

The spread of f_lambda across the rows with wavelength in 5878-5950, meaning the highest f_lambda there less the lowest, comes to 2.06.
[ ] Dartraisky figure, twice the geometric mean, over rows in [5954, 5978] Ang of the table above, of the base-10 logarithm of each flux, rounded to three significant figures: 2.32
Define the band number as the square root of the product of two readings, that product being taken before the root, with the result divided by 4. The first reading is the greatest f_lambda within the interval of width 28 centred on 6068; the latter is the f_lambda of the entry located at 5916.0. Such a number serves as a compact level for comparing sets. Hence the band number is 3.57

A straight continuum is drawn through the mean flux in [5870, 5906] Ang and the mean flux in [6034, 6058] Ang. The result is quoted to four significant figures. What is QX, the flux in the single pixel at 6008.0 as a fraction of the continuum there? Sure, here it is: 1.037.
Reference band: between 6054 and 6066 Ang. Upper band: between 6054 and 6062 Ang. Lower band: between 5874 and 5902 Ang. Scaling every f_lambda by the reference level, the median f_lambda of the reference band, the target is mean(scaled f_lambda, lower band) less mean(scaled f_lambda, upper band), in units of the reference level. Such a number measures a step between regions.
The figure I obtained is 0.026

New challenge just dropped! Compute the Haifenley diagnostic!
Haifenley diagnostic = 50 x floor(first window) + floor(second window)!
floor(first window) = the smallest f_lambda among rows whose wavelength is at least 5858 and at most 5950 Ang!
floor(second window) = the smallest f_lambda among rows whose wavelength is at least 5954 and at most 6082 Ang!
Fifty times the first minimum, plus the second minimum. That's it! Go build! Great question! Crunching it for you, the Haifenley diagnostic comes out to 685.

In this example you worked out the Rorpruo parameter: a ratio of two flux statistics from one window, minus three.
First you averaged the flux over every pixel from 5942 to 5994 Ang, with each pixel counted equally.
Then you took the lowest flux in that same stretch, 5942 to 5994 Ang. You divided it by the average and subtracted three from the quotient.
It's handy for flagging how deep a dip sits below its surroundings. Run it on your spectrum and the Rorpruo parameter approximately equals -2.09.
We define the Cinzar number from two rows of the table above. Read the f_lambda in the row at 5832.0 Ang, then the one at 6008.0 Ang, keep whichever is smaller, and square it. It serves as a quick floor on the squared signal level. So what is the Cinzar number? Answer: 217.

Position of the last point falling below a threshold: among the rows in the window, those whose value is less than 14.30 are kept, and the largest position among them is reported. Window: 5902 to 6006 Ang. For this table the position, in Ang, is 6004.0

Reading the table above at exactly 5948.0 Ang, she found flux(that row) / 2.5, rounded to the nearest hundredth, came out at 5.38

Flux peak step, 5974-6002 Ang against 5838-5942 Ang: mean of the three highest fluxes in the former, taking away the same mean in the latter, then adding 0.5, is -0.16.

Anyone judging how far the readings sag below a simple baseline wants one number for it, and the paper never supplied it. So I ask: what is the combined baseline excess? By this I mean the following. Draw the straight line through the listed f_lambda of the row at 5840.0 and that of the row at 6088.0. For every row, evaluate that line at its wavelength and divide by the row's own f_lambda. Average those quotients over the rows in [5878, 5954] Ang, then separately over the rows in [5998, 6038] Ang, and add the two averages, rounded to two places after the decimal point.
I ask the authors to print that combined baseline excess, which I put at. 1.94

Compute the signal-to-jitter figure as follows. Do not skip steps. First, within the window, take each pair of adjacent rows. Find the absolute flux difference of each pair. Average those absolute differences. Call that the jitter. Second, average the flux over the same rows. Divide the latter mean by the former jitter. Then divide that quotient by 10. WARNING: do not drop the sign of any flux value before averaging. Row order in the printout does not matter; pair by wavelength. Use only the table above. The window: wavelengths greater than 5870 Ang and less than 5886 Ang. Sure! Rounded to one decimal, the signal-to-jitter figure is 1.7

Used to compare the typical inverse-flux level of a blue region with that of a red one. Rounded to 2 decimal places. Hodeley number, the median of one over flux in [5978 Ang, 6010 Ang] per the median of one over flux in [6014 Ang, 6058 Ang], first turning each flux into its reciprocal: 0.99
